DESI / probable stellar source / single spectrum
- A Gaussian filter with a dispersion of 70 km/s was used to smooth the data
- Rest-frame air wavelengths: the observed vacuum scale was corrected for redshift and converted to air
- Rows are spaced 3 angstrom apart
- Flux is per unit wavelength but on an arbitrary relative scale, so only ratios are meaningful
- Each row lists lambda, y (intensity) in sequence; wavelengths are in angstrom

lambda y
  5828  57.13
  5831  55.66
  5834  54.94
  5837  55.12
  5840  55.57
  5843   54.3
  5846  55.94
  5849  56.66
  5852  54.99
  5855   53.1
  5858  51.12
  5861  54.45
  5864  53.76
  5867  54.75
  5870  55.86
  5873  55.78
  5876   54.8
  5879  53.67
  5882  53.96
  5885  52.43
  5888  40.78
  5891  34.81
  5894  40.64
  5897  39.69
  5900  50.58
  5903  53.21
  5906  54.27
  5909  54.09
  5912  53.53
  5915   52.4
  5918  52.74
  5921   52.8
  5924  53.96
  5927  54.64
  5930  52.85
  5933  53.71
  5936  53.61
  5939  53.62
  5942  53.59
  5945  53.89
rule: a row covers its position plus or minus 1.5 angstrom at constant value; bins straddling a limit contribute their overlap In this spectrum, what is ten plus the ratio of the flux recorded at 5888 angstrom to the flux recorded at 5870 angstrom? 10.7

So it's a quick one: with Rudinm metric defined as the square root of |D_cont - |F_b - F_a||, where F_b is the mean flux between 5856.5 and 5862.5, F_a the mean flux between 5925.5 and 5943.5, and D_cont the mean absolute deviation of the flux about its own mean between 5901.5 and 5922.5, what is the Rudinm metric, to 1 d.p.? 0.6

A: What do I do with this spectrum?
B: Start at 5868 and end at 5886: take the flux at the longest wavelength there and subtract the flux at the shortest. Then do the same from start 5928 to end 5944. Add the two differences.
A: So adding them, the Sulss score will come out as -3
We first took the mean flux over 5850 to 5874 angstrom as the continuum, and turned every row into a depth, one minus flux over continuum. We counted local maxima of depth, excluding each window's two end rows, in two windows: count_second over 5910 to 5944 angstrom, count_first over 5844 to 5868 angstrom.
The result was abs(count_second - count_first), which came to 1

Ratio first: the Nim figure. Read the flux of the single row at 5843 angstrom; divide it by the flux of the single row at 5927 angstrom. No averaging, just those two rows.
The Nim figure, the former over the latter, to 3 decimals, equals 0.994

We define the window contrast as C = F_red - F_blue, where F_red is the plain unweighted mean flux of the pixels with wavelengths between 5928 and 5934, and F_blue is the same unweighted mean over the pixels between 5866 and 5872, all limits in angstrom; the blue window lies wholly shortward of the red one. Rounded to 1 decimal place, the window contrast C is -2.0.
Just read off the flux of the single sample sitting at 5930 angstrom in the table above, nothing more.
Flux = 52.85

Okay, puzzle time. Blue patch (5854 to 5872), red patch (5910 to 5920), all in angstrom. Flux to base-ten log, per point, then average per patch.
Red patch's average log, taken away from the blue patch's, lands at 0.008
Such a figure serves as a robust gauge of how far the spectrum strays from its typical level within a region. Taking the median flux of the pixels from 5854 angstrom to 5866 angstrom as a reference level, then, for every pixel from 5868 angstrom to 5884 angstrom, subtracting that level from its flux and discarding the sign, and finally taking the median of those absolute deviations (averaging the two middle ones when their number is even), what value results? 1.4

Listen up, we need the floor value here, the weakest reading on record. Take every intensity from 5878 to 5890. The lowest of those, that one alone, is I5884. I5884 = 40.78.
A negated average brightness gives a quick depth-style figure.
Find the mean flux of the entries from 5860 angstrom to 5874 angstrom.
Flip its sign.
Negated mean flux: -54.9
